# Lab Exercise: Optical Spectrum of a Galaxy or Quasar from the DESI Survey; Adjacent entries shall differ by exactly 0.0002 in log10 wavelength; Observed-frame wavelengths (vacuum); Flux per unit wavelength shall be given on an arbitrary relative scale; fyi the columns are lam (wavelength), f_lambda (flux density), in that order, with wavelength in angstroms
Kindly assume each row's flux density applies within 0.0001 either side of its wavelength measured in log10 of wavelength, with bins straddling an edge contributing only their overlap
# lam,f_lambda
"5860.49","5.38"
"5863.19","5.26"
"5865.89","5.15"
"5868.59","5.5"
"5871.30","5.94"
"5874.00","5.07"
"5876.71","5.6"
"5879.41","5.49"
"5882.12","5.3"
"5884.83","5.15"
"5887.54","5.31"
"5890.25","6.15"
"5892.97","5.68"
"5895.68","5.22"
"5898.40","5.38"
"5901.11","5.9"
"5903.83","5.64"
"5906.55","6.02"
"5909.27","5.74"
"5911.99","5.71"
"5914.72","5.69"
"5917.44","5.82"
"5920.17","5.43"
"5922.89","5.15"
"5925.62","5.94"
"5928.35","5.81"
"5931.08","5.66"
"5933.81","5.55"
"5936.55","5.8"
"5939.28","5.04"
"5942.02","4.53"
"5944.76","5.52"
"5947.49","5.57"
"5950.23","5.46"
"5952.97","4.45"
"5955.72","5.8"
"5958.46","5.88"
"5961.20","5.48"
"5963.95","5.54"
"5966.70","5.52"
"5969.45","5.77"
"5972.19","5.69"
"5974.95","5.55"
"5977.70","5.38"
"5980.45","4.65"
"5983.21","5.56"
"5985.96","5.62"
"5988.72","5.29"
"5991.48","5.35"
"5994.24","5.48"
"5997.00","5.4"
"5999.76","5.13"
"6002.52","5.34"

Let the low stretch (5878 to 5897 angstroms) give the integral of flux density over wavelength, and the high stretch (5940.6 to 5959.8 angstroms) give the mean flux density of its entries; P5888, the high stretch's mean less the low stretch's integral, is -99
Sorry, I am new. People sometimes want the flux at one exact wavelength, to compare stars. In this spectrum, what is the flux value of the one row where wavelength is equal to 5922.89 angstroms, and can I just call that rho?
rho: 5.15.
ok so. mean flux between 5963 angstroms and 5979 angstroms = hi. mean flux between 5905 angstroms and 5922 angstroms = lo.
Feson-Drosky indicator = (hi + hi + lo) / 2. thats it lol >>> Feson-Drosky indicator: 8.44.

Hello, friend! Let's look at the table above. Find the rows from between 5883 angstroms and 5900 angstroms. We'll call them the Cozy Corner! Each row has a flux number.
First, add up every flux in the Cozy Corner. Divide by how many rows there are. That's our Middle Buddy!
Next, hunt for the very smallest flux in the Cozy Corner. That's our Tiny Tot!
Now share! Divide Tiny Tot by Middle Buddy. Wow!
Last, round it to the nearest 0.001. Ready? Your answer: 0.939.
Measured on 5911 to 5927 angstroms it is 0.916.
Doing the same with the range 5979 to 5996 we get 0.873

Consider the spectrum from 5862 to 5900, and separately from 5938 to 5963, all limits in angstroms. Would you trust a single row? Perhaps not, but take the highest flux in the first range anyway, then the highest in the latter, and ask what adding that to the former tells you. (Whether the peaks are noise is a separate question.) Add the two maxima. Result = 12.0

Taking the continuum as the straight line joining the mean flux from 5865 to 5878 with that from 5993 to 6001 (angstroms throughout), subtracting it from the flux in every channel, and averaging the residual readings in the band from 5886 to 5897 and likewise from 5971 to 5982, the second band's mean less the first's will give -0.19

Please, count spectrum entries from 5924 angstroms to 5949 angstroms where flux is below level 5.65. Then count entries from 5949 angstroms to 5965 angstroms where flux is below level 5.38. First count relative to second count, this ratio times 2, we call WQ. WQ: 10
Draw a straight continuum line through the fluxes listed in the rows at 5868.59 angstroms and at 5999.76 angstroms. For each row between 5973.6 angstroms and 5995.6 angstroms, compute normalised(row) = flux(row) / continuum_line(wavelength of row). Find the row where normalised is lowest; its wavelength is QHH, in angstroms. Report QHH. 5980.45 angstroms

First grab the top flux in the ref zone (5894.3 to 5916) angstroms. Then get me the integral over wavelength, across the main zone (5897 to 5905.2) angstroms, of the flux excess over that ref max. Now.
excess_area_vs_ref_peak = -3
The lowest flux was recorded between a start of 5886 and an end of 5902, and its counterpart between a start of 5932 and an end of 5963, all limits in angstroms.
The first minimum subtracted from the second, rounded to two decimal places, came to -0.77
